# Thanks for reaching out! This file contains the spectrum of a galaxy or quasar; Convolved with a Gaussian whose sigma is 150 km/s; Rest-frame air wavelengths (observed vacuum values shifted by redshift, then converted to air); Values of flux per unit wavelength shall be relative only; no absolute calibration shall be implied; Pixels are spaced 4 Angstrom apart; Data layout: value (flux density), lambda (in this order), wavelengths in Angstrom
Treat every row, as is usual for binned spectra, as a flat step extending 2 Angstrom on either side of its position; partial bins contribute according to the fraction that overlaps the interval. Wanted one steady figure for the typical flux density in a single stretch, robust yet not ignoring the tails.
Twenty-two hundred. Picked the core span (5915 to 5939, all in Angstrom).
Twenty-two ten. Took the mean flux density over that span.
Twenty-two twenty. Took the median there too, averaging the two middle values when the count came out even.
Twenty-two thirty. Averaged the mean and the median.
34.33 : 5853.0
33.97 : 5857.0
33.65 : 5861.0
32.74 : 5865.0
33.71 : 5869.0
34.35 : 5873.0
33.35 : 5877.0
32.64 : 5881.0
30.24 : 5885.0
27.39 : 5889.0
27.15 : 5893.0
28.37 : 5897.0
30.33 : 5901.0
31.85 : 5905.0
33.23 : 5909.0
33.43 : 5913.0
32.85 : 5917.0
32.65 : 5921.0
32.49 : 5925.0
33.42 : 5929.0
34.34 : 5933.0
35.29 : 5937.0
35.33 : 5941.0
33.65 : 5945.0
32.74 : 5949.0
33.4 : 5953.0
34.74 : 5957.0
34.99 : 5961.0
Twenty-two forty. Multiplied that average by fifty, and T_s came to 1666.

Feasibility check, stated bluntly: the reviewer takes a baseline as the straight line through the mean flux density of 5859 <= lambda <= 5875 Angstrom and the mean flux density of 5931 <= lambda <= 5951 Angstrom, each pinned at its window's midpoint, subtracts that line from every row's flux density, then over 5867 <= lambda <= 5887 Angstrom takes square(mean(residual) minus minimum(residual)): 7.2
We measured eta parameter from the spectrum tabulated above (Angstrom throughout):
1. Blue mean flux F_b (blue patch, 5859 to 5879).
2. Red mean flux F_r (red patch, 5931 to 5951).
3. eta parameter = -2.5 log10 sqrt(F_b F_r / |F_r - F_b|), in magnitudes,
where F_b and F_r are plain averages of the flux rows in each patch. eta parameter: -4.01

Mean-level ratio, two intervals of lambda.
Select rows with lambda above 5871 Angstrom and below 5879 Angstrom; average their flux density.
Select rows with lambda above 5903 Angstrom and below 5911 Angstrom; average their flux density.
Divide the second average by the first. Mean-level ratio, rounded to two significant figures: 0.96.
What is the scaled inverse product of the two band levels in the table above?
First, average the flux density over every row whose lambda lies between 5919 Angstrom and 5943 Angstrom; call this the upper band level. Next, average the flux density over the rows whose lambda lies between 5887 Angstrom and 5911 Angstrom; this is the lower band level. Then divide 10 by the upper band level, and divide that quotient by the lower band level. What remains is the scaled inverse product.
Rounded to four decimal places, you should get 0.0099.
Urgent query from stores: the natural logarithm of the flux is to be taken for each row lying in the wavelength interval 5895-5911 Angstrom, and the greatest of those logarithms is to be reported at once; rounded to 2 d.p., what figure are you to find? 3.50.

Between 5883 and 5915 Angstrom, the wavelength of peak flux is 5913.0 Angstrom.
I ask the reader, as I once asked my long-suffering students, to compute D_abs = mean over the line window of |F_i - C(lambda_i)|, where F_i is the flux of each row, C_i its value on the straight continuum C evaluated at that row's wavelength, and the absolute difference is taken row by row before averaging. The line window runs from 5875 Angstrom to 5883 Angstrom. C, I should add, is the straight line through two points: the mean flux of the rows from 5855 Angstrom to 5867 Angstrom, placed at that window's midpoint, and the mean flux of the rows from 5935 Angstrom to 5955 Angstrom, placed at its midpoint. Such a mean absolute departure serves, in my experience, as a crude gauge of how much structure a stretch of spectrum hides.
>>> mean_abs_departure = 0.59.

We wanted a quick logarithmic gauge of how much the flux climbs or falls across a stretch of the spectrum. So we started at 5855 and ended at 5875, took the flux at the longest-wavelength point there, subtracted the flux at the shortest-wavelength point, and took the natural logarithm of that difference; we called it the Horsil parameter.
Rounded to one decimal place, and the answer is -1.0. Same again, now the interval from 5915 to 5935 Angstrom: 0.4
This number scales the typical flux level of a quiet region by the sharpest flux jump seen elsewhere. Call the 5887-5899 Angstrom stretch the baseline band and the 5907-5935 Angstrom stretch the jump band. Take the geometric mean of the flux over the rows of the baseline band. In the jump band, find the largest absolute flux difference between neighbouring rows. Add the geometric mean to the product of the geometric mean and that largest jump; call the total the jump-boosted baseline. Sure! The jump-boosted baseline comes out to 53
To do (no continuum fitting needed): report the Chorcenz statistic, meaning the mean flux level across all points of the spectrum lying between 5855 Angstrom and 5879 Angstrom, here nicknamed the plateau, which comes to 33.6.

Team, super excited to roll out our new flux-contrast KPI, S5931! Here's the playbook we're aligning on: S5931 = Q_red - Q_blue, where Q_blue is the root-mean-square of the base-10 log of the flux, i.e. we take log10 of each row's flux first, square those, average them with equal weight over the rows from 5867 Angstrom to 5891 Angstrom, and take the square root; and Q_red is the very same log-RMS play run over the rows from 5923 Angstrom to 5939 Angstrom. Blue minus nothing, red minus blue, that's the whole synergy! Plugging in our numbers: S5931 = 0.026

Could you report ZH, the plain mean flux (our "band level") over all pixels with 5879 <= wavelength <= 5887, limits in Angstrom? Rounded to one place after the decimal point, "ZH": 31.4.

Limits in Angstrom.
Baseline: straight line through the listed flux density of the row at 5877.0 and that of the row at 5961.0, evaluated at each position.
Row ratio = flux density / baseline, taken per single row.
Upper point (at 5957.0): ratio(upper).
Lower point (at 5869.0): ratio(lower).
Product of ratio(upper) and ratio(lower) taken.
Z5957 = 1.01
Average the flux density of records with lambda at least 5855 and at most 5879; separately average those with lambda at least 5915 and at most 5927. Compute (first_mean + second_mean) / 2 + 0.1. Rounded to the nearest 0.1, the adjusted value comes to 33.2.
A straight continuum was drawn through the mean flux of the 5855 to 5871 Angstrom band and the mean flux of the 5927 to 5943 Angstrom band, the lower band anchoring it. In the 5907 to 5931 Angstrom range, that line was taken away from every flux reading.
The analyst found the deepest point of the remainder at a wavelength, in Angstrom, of 5925.0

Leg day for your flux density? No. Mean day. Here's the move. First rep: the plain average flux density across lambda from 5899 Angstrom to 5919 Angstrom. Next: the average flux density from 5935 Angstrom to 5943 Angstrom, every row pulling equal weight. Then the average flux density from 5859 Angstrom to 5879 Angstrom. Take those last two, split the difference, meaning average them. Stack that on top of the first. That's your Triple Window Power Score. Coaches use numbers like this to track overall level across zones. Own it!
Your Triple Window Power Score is 66.8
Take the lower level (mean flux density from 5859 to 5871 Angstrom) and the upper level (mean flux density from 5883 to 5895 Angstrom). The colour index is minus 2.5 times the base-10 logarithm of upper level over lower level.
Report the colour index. 0.18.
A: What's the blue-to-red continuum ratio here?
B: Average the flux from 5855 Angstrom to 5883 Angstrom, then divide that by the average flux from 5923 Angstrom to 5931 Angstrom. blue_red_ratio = 1.016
